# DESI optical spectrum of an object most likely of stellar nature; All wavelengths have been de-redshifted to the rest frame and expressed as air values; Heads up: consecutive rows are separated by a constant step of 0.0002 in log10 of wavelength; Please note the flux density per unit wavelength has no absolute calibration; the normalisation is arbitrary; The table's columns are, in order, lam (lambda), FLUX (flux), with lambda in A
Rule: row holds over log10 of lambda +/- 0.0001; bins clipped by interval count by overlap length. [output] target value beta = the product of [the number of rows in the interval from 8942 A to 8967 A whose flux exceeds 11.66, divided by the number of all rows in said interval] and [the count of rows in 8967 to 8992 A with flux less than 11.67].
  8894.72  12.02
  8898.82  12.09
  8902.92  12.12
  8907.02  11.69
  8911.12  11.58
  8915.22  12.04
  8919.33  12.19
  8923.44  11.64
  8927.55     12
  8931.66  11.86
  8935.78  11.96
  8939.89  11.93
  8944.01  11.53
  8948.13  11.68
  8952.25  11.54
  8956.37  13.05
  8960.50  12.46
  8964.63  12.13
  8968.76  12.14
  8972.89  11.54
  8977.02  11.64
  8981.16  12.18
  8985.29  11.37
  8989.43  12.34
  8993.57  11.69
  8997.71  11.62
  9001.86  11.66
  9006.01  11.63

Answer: 2.00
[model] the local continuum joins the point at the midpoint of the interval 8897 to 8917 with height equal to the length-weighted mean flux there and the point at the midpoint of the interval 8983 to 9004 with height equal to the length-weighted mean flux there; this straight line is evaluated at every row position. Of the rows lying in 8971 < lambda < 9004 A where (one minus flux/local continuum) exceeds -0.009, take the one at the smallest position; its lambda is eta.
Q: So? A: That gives 8972.89 A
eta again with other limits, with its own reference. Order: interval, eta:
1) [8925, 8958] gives 8931.66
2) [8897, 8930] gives 8907.02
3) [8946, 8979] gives 8948.13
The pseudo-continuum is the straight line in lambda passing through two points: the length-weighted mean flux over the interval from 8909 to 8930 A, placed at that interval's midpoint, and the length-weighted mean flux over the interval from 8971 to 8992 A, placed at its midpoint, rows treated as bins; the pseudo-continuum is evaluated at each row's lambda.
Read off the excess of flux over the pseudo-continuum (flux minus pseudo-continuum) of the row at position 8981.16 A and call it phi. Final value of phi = 0.4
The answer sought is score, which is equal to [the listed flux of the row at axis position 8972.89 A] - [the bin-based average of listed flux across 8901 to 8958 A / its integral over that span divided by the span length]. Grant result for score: -0.37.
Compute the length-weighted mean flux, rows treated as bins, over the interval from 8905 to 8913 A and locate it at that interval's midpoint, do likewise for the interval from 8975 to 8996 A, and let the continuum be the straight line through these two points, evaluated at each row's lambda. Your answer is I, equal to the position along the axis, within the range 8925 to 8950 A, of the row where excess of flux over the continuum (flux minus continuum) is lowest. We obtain 8944.01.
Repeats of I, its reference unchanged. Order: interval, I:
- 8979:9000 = 8985.29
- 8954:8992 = 8985.29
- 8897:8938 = 8911.12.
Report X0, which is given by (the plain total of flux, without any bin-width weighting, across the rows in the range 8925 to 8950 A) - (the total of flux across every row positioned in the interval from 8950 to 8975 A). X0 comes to -2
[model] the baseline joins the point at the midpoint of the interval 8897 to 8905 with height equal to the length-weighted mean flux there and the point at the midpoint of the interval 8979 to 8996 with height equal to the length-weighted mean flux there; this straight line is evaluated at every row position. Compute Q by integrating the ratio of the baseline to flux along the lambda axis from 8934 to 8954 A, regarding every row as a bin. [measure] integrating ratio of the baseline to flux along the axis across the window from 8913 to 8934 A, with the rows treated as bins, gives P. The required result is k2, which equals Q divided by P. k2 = 0.97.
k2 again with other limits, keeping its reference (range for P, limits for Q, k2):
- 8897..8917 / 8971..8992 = 1.04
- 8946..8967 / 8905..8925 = 0.99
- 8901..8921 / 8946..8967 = 1.02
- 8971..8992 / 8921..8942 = 1.00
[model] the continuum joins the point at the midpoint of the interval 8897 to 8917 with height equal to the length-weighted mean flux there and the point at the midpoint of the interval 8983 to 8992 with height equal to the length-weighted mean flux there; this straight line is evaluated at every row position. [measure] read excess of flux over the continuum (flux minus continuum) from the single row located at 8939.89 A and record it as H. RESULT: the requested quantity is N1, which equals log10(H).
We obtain -1.4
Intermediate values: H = 0.04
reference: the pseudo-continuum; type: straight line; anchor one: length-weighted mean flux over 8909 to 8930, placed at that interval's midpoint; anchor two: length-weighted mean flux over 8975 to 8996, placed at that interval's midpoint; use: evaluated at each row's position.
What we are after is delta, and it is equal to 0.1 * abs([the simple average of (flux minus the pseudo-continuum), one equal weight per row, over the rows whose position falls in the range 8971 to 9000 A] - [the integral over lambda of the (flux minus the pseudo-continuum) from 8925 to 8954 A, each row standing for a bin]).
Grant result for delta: 0.26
